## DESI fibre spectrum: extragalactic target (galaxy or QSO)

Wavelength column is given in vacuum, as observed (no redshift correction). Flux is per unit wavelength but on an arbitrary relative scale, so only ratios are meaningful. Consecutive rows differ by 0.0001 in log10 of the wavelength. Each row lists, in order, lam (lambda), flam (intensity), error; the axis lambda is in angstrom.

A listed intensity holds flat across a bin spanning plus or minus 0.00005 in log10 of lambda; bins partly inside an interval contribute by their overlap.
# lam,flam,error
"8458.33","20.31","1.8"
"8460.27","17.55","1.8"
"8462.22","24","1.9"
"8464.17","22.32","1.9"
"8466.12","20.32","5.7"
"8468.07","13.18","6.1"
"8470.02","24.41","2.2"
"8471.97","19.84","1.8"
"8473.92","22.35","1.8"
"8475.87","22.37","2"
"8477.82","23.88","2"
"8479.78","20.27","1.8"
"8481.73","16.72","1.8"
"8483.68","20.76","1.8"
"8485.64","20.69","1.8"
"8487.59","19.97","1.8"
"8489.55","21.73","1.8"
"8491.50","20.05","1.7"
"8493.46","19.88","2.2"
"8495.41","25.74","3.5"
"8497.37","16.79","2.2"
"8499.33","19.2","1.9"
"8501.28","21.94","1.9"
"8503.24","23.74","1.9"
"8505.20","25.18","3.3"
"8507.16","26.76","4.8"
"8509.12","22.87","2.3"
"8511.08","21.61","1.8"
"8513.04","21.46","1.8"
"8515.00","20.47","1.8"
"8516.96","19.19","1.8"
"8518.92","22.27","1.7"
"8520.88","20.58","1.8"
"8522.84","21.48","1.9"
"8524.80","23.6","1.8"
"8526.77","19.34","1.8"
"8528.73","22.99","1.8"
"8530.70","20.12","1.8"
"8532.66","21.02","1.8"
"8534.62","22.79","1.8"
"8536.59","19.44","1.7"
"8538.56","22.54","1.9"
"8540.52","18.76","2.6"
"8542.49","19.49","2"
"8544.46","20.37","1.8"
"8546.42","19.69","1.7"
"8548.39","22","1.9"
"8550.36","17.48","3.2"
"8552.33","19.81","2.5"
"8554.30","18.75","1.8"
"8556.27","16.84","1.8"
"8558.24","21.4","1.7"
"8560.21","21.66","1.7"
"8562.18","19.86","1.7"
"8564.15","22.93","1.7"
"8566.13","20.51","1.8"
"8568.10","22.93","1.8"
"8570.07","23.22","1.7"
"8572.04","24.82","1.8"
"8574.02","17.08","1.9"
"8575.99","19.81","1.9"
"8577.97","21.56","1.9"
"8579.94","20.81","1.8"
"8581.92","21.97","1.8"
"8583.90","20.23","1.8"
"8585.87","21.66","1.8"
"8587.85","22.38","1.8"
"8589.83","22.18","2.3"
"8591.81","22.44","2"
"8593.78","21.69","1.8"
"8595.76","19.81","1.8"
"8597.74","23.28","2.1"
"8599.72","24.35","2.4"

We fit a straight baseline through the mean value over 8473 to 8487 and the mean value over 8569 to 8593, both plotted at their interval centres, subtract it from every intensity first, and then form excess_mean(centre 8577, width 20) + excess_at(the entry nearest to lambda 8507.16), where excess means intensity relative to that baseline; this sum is 5.5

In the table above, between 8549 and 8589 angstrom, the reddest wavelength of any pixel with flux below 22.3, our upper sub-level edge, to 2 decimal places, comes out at 8585.87 angstrom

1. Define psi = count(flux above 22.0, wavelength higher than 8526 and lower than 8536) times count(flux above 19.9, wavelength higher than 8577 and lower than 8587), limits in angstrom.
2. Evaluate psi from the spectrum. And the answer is 10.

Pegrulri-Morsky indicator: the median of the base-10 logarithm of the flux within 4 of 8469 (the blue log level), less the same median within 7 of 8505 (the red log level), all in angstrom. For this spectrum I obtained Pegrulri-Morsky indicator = -0.06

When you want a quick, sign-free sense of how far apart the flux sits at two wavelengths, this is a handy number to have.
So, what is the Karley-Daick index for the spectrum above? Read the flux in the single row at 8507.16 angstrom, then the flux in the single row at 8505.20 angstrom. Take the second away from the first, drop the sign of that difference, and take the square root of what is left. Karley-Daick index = 1.26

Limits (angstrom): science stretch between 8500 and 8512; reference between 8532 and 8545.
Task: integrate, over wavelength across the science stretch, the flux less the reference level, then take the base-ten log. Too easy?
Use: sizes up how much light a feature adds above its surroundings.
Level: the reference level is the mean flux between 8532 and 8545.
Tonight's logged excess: 1.55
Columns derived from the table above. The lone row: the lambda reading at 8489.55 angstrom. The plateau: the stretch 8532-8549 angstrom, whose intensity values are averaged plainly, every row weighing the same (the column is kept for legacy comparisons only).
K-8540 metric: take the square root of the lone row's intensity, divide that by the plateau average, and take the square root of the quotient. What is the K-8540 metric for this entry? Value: 0.475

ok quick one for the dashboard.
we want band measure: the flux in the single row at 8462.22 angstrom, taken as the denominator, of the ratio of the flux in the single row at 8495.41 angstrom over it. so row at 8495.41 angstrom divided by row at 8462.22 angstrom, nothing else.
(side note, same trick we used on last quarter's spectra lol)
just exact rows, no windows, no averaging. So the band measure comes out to 1.07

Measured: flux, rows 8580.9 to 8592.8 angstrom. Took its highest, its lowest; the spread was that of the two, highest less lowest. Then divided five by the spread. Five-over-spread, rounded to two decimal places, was 2.26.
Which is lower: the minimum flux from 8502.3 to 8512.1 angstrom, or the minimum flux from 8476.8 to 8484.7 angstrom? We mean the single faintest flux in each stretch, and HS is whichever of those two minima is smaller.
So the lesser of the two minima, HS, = 16.7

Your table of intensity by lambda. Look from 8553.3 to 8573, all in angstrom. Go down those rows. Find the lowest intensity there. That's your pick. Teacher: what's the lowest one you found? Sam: 16.84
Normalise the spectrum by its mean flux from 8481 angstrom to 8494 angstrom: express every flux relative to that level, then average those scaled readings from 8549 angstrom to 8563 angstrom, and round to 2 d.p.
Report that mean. 0.97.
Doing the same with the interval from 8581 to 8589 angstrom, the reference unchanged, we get 1.08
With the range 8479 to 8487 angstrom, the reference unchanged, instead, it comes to 0.98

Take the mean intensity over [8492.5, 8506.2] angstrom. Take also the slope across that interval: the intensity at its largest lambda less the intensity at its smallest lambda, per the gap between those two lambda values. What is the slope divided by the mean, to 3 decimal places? 0.021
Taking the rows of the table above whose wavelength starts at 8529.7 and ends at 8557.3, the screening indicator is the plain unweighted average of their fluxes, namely 19.9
